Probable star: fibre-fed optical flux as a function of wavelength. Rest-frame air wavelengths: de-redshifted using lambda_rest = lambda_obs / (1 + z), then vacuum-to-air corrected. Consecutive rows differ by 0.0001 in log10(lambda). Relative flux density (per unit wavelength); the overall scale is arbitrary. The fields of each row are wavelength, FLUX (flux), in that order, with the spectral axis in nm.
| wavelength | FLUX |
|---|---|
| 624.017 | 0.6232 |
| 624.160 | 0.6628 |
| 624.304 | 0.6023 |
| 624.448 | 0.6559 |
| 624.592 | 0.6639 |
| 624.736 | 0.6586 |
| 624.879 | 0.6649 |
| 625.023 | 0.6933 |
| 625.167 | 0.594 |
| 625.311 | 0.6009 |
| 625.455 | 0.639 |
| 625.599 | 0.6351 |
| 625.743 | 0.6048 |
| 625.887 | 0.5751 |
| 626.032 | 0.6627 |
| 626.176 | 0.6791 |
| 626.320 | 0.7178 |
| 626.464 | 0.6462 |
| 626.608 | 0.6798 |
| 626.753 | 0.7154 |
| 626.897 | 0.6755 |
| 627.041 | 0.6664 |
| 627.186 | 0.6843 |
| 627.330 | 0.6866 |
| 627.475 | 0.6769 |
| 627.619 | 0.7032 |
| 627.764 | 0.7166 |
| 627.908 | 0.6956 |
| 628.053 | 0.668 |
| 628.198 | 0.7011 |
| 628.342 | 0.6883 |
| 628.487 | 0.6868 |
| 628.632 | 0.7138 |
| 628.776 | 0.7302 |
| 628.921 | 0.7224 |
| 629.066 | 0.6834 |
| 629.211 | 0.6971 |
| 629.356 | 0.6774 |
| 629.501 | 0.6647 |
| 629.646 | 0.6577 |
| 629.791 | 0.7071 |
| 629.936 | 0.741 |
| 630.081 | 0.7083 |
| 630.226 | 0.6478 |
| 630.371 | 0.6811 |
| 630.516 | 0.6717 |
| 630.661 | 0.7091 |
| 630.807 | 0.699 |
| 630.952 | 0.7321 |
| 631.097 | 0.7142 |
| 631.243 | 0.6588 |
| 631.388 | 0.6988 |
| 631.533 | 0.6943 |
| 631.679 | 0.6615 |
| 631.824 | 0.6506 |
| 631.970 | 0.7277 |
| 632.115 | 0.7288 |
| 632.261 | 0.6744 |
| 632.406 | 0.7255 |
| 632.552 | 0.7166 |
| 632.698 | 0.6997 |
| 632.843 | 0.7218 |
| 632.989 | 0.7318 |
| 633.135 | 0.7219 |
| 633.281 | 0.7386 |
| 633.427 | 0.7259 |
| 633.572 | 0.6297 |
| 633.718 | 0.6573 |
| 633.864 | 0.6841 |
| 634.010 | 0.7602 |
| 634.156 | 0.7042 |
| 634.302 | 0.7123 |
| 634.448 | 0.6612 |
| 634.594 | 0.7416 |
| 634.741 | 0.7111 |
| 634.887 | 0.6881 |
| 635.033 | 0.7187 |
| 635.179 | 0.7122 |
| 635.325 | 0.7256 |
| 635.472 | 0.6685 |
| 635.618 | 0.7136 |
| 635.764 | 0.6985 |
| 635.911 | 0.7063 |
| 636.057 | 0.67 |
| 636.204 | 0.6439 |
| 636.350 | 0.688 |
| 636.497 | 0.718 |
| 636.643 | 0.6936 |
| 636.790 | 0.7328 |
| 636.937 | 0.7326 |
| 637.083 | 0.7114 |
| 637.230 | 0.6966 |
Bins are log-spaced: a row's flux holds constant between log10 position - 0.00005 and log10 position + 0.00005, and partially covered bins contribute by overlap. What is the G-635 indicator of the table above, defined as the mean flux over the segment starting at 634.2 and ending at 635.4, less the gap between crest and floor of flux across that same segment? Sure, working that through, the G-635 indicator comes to 0.628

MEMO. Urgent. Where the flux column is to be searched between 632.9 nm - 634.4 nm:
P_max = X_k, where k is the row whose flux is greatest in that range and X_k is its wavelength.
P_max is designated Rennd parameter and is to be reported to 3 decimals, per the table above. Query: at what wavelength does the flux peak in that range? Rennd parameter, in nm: 634.010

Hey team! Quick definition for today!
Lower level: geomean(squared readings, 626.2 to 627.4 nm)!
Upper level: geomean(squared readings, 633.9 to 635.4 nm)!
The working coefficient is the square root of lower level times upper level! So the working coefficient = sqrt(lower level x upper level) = 0.487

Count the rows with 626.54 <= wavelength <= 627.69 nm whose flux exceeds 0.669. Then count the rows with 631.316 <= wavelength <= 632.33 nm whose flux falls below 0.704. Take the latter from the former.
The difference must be 2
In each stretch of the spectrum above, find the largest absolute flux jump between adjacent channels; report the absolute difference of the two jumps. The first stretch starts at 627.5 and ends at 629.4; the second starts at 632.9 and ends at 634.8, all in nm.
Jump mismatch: 0.057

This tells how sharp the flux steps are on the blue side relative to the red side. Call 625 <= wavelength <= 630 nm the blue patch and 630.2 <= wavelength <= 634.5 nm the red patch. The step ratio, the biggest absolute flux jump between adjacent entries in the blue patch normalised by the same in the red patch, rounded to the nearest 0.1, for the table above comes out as 1.0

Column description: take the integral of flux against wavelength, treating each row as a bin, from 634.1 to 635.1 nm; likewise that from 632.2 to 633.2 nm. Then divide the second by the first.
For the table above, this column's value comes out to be 1.01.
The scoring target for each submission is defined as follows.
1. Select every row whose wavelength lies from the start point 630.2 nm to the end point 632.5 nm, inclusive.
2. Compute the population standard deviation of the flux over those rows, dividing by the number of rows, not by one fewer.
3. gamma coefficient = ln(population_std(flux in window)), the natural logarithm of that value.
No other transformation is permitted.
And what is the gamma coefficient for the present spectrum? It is -3.57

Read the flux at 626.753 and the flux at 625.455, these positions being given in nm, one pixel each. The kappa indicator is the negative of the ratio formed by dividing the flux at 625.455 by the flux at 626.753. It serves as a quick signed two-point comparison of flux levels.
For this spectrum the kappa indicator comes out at -0.89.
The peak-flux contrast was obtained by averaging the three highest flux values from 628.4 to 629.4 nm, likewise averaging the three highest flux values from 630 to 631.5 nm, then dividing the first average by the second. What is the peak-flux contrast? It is 1.01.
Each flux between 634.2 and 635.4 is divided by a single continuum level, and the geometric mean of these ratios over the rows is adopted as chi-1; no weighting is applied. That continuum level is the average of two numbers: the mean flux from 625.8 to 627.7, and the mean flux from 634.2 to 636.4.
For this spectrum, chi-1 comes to 1.03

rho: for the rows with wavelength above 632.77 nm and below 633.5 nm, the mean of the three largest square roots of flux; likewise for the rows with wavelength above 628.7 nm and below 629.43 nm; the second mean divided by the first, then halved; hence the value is 0.495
